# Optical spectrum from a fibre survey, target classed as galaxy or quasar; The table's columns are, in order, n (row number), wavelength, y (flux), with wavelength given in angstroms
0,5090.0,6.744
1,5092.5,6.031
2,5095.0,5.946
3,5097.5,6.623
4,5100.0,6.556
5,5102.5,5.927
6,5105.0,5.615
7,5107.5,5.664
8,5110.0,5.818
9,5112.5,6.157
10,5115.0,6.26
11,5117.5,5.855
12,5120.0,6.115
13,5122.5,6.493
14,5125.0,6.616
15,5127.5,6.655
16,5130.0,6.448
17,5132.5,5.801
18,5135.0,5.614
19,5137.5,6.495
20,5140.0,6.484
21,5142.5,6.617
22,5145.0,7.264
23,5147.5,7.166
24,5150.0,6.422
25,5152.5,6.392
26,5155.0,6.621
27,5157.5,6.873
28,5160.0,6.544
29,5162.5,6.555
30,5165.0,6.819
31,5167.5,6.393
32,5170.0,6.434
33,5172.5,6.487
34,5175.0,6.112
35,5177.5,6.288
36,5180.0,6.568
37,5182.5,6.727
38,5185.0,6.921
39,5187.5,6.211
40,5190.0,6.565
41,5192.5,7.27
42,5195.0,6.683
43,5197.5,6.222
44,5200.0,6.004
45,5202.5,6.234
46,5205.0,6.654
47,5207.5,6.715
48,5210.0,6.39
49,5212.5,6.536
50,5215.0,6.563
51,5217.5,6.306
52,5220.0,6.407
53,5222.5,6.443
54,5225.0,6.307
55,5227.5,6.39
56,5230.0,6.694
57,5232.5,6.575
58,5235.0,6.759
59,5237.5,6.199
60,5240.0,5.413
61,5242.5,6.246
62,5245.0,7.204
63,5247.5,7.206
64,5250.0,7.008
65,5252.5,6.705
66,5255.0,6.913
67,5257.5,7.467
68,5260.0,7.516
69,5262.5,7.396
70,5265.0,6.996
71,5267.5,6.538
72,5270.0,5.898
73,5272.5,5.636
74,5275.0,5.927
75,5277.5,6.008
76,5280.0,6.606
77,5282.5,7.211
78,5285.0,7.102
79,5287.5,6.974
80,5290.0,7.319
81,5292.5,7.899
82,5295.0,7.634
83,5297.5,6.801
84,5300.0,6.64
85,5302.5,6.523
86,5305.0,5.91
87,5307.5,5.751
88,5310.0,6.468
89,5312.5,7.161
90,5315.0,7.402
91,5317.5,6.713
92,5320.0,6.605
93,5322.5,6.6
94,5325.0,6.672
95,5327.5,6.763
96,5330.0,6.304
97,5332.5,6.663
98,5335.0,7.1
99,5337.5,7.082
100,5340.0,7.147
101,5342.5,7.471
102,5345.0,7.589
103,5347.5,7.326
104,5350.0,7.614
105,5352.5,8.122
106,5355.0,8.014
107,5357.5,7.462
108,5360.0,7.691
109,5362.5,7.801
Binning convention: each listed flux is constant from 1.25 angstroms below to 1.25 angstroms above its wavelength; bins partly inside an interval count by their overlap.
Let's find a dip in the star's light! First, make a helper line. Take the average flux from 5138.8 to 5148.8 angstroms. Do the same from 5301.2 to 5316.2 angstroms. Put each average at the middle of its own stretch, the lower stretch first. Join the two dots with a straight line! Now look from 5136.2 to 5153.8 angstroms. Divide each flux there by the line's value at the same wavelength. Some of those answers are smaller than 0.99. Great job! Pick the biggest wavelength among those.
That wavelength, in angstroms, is 5152.5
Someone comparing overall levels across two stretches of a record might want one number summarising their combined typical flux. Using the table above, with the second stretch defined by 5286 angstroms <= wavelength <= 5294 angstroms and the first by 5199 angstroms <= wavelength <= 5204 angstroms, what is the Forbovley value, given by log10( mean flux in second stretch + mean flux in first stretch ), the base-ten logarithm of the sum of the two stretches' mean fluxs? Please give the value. 1.13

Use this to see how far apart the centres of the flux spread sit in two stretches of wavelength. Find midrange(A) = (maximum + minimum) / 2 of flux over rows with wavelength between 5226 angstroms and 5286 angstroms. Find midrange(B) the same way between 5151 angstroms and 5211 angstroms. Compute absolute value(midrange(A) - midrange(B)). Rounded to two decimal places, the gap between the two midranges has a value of 0.17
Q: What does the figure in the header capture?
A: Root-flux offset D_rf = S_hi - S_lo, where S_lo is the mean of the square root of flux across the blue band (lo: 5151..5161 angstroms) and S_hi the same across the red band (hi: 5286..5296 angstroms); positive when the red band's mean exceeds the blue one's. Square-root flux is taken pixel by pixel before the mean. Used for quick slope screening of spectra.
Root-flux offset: 0.16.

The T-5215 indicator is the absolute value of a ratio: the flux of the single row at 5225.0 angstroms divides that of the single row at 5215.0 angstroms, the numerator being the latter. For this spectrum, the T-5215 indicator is 1.04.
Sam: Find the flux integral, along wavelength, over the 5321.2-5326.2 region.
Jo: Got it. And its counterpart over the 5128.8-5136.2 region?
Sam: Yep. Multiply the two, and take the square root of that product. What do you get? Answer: 38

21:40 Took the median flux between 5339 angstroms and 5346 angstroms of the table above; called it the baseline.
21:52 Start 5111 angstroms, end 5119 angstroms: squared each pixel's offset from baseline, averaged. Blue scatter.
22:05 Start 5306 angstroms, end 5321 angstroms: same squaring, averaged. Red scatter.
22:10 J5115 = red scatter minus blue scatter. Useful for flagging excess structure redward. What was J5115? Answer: -1.0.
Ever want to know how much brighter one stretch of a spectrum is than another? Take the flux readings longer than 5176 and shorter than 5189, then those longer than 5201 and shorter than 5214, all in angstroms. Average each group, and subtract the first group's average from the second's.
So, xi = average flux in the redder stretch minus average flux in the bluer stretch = -0.04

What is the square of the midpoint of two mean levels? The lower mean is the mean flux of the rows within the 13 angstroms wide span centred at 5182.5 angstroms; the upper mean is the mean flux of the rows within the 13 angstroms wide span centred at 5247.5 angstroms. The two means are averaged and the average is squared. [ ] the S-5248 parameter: 45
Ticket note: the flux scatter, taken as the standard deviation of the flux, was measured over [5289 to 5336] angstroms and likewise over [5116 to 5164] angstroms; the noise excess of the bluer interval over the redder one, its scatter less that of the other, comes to -0.12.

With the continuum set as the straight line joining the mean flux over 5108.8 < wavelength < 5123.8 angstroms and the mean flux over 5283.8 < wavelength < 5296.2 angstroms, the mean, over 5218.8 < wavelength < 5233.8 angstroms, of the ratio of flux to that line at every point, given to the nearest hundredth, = 0.93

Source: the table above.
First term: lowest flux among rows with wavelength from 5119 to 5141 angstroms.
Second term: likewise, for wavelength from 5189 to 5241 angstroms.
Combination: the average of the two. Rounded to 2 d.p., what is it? 5.51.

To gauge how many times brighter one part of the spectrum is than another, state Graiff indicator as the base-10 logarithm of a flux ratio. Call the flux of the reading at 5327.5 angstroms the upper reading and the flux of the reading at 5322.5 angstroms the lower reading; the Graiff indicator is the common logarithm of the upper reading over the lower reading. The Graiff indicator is 0.011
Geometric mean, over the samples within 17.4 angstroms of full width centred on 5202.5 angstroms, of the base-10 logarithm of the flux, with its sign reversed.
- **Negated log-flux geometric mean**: -0.807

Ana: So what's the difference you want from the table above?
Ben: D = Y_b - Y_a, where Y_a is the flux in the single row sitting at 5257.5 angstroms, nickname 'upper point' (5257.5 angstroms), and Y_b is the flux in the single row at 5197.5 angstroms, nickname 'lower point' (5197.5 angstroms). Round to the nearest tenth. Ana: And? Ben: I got -1.2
